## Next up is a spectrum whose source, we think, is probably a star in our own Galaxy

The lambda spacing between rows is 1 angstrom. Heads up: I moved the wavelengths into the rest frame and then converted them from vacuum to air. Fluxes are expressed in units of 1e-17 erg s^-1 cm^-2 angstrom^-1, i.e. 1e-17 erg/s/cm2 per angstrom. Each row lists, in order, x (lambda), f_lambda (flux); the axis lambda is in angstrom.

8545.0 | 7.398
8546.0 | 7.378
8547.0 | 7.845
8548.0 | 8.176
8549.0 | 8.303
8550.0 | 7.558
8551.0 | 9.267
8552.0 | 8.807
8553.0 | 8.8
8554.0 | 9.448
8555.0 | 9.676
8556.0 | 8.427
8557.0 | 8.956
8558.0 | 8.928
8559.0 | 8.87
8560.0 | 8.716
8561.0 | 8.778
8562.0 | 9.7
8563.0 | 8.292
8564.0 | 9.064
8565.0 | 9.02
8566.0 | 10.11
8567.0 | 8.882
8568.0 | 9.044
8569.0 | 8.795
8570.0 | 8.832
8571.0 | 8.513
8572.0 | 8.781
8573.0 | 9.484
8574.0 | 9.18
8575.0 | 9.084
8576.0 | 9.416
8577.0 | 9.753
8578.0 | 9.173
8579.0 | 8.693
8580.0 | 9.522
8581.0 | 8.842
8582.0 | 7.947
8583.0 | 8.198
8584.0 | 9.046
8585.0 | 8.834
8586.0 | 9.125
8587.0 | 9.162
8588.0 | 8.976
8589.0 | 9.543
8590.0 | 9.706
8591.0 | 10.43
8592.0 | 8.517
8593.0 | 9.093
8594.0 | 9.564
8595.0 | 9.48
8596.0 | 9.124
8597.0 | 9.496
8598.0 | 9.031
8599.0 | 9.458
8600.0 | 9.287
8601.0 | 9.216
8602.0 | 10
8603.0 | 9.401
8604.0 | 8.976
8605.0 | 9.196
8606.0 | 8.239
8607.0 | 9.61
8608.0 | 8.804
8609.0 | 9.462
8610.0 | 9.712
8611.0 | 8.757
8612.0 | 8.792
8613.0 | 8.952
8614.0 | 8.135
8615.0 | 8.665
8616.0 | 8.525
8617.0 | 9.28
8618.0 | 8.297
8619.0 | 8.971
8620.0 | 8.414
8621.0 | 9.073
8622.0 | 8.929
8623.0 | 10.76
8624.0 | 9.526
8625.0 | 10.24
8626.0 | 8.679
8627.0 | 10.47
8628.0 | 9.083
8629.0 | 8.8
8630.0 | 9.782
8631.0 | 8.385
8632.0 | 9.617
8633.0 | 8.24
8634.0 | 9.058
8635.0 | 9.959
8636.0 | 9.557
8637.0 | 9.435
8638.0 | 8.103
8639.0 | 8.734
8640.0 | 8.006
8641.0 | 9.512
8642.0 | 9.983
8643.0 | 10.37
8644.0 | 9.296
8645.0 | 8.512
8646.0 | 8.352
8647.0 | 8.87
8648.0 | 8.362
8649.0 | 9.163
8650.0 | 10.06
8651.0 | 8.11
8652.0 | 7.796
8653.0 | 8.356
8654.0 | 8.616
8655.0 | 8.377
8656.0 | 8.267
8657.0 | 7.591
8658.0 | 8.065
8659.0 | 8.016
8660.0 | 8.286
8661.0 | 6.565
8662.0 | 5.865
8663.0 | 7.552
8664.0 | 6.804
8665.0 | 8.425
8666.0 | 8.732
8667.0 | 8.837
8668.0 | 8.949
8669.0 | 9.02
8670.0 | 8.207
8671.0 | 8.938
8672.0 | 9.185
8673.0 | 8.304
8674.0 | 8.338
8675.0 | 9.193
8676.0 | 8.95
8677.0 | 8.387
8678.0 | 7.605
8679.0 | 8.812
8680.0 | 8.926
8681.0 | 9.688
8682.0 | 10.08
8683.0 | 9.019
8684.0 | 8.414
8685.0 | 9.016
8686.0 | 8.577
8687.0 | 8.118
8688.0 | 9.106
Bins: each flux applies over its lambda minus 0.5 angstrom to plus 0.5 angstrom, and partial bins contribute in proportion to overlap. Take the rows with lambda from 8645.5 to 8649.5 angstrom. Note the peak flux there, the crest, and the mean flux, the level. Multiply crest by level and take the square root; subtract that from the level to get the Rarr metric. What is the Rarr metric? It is -0.23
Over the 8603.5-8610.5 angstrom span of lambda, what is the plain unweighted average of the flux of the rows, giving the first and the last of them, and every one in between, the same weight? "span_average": 9.1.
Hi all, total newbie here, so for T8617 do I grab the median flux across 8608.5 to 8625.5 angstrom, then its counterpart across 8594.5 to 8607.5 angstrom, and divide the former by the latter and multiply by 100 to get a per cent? 96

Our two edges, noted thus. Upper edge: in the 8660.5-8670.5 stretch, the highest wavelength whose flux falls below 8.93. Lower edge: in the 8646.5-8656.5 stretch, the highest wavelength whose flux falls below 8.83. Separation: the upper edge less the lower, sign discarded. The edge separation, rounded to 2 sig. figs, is 14 angstrom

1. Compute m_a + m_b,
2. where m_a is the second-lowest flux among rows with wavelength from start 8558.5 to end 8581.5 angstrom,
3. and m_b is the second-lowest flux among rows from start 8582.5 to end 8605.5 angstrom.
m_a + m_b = 17.0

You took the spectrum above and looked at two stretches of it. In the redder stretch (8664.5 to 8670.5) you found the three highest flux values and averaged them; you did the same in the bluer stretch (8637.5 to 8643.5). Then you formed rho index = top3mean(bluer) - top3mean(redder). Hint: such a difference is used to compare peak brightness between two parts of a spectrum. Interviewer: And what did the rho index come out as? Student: 1.02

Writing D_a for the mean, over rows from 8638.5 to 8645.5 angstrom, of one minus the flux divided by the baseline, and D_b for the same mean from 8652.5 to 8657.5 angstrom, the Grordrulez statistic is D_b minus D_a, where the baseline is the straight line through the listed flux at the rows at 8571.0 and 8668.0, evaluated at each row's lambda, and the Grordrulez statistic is 0.11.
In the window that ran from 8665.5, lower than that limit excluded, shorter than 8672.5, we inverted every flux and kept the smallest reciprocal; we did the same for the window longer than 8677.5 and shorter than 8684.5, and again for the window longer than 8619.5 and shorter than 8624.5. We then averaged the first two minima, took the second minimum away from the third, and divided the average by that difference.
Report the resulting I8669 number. -17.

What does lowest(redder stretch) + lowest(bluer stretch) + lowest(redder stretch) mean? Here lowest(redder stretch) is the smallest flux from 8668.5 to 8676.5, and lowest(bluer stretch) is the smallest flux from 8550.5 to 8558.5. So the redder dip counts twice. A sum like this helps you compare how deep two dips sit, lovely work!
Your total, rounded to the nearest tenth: 24.8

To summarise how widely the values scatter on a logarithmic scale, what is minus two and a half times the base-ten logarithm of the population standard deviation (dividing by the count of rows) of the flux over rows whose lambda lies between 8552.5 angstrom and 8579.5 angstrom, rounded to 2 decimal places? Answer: 0.93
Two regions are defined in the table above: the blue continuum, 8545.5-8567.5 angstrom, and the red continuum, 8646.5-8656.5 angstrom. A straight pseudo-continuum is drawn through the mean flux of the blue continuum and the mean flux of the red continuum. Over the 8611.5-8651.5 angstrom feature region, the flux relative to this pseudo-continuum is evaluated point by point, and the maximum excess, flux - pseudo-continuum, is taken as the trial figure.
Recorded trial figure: 2.1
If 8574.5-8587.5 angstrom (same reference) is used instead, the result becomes 1.0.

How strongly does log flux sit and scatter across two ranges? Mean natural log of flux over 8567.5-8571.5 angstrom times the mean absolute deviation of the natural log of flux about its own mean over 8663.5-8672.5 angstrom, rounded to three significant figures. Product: 0.135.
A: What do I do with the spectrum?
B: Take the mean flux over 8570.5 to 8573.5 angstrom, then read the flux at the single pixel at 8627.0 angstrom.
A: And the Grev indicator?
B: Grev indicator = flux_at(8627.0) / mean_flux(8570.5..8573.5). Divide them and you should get 1.17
